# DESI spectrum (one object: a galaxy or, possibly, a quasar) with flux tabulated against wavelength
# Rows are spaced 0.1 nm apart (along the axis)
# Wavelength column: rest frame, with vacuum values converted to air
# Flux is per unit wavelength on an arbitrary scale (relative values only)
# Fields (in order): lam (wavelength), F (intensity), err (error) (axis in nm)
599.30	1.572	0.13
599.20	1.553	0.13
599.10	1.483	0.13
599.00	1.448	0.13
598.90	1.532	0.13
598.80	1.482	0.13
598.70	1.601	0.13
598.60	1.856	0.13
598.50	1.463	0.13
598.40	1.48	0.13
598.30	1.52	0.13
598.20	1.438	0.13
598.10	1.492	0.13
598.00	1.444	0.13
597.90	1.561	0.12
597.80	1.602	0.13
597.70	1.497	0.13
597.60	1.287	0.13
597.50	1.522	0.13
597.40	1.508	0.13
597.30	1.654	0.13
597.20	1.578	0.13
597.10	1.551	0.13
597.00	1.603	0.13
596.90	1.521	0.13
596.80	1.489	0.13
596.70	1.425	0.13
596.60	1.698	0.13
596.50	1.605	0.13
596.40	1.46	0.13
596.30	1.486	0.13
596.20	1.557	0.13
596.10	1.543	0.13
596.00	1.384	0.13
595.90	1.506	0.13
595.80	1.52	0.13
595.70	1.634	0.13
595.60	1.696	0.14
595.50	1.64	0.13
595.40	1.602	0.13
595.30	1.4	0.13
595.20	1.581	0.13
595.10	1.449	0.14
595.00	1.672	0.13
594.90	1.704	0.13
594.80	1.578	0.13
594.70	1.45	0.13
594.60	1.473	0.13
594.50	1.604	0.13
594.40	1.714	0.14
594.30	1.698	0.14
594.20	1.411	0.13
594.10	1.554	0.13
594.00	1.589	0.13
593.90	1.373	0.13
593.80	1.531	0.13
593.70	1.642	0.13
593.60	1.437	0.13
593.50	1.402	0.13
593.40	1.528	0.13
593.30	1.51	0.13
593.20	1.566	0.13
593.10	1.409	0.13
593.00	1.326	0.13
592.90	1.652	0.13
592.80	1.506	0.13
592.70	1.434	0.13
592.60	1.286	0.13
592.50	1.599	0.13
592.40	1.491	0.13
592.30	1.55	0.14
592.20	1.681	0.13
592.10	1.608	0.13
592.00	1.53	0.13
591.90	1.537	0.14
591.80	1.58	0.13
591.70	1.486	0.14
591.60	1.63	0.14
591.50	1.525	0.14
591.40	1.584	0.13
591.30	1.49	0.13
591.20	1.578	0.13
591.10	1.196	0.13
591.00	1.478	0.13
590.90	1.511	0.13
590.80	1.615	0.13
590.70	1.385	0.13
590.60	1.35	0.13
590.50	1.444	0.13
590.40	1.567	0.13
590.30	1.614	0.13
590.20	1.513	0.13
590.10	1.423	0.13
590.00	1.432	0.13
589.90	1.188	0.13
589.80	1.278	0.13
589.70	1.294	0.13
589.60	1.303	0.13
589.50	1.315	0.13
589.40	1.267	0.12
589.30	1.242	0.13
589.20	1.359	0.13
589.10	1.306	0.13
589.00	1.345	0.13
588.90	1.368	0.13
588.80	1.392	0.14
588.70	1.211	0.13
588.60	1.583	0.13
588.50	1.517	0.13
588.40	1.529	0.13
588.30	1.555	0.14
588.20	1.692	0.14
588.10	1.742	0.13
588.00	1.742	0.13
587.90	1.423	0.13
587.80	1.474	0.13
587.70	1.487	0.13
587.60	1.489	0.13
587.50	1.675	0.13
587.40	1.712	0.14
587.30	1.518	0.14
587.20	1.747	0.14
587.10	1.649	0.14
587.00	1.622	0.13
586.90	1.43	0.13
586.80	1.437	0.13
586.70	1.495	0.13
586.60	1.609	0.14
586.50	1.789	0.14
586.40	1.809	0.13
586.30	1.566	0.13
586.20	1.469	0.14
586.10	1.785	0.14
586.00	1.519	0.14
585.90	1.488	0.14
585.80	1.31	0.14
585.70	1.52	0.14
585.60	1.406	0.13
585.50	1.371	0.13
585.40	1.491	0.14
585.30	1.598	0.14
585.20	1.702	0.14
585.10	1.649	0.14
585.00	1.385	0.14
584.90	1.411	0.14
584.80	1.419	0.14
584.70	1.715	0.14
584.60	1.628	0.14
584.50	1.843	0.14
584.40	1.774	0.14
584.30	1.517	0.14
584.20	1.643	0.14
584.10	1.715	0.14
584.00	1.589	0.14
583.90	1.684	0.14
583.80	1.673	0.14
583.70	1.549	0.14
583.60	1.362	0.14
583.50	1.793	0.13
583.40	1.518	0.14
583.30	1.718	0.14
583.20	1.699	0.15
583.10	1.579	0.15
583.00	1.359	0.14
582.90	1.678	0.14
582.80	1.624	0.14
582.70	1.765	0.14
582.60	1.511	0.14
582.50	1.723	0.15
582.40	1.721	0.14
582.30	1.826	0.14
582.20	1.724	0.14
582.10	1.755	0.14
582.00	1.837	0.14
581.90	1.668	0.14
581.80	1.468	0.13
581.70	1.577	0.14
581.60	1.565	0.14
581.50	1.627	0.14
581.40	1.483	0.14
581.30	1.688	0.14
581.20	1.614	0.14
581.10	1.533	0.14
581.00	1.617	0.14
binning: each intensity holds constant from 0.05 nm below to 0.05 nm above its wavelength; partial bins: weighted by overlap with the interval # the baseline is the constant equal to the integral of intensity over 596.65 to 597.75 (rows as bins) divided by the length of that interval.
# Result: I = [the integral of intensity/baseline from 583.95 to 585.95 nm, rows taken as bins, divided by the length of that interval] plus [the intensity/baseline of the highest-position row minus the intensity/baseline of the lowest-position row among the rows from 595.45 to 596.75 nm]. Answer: 0.89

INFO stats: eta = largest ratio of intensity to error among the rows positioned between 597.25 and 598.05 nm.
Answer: 13.01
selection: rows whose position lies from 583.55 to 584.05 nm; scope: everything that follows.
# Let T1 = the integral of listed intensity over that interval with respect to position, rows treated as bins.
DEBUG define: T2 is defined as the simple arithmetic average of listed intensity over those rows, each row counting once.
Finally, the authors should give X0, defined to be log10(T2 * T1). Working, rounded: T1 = 0.786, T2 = 1.57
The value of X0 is 0.09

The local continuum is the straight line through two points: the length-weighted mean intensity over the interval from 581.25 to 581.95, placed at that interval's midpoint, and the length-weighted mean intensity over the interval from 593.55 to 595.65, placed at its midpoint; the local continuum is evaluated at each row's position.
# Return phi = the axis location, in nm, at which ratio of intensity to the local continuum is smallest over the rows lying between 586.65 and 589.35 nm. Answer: 588.70 nm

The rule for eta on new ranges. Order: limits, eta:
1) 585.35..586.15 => 12.75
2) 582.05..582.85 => 13.04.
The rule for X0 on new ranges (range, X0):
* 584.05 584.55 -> 0.16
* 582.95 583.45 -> 0.09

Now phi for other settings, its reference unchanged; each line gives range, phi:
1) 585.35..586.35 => 585.80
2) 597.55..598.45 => 597.60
